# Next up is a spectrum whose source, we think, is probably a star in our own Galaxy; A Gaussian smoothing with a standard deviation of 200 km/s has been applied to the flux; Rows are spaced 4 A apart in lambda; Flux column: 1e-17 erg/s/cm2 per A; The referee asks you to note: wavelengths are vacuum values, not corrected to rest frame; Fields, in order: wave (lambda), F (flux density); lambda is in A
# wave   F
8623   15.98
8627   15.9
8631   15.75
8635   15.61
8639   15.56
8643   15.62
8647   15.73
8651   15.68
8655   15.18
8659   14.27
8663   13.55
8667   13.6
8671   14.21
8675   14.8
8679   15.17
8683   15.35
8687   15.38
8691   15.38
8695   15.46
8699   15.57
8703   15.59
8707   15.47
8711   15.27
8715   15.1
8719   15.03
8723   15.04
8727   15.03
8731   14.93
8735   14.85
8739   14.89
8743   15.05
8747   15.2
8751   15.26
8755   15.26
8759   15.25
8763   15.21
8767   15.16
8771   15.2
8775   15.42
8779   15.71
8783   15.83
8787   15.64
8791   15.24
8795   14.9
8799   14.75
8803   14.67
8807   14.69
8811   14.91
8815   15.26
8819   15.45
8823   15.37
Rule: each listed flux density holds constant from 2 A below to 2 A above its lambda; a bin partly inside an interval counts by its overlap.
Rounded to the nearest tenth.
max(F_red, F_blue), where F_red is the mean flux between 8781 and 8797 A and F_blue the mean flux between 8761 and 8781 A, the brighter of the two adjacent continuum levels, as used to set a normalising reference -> 15.4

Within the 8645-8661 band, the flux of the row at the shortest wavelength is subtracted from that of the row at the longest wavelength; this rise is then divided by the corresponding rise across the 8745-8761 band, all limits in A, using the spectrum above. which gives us -29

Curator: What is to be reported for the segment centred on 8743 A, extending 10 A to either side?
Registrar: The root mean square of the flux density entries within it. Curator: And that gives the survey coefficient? 15.1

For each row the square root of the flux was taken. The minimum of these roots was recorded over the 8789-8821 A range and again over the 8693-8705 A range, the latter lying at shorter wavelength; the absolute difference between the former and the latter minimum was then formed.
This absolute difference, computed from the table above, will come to 0.10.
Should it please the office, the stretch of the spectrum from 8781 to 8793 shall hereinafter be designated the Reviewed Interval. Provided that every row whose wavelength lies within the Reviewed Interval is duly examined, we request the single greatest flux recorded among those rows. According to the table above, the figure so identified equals 15.83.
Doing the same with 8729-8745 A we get 15.05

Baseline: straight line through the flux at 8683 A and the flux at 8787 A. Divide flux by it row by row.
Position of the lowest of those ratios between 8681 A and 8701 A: 8683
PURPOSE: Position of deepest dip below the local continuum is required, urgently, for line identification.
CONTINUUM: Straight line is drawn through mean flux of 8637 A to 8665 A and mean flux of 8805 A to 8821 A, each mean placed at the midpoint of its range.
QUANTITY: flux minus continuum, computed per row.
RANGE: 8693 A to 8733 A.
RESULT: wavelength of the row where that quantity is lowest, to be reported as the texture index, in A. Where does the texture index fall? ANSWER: 8731 A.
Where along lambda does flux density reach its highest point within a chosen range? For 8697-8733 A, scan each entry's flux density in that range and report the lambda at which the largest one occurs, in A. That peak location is 8703 A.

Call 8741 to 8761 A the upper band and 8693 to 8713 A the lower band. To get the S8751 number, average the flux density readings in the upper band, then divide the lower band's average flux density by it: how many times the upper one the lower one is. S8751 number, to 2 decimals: 1.02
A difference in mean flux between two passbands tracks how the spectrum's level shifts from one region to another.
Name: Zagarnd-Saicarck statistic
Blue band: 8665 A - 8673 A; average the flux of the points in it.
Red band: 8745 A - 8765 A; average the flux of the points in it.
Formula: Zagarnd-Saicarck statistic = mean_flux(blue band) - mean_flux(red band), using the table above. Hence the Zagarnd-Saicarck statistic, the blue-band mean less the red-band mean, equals -1.3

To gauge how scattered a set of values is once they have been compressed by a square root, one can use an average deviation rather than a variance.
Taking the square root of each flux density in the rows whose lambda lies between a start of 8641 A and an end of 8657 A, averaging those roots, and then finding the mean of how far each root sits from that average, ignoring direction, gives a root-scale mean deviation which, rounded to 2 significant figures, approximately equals 0.024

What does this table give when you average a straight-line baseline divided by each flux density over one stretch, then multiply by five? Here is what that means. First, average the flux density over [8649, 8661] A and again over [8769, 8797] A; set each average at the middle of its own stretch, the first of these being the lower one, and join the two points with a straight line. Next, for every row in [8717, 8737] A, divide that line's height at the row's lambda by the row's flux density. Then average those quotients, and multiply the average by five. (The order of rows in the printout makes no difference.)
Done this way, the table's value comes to 5.09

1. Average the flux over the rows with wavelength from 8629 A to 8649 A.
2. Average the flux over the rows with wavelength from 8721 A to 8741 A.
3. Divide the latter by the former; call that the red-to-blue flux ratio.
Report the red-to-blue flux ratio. 0.955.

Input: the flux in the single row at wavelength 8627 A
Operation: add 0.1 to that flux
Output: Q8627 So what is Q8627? 16.00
